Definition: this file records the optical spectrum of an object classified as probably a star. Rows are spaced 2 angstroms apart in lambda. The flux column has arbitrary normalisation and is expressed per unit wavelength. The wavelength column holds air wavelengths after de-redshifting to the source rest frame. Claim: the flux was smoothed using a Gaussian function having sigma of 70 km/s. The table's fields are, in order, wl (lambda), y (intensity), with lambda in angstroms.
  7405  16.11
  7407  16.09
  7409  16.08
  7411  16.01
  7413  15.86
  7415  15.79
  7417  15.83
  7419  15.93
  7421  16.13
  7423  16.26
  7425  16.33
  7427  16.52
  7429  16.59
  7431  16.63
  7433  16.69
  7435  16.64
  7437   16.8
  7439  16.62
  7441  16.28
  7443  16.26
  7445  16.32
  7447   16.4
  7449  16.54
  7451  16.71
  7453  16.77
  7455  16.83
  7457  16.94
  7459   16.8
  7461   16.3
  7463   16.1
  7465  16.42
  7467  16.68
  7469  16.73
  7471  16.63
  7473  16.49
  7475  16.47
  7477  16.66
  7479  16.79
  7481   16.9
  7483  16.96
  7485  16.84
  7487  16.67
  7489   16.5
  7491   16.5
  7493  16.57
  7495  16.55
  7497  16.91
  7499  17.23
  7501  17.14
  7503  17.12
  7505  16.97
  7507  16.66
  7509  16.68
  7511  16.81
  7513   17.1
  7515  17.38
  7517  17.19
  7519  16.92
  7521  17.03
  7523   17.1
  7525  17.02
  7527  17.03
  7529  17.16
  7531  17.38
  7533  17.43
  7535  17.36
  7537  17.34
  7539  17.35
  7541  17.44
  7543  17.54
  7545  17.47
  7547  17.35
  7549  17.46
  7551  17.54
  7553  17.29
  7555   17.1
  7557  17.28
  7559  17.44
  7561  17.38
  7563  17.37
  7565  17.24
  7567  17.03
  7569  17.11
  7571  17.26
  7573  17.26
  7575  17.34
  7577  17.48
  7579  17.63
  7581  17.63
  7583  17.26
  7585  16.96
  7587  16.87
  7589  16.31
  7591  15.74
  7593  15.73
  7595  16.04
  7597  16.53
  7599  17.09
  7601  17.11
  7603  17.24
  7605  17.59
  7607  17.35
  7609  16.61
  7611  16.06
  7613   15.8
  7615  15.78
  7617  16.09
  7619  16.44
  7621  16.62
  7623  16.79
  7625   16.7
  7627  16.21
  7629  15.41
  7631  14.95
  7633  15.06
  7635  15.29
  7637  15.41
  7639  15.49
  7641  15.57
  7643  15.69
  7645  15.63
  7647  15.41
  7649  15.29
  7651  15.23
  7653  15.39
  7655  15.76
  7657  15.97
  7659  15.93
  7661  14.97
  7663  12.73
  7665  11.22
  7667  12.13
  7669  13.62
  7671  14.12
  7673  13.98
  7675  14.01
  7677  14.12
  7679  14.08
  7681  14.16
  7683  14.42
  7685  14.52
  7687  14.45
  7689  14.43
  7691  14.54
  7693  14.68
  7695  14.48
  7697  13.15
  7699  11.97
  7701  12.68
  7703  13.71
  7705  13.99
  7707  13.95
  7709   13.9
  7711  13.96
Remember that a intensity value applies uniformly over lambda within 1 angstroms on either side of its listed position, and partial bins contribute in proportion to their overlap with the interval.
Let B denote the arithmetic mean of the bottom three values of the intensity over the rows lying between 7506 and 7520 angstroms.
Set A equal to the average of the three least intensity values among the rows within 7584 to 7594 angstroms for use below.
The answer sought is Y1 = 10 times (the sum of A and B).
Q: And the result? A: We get 326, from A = 15.9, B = 16.7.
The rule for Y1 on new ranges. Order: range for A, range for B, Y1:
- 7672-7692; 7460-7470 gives 303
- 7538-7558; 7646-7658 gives 325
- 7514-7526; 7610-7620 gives 329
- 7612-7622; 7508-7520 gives 327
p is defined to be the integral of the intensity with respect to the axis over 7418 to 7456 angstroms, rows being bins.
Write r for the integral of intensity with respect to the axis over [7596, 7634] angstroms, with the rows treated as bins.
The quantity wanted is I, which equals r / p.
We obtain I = 0.99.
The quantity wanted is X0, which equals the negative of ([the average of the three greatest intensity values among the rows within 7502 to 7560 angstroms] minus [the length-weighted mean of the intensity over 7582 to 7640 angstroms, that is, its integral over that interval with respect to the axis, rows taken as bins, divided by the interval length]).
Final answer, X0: -1.2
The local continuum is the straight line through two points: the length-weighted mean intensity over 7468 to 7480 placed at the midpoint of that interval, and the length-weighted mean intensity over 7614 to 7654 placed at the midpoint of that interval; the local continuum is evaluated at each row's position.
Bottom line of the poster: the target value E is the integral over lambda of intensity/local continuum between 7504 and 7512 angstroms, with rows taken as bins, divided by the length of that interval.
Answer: 1.02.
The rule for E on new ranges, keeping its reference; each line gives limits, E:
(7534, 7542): 1.07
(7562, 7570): 1.07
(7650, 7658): 1.00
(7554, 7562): 1.07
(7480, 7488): 1.02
